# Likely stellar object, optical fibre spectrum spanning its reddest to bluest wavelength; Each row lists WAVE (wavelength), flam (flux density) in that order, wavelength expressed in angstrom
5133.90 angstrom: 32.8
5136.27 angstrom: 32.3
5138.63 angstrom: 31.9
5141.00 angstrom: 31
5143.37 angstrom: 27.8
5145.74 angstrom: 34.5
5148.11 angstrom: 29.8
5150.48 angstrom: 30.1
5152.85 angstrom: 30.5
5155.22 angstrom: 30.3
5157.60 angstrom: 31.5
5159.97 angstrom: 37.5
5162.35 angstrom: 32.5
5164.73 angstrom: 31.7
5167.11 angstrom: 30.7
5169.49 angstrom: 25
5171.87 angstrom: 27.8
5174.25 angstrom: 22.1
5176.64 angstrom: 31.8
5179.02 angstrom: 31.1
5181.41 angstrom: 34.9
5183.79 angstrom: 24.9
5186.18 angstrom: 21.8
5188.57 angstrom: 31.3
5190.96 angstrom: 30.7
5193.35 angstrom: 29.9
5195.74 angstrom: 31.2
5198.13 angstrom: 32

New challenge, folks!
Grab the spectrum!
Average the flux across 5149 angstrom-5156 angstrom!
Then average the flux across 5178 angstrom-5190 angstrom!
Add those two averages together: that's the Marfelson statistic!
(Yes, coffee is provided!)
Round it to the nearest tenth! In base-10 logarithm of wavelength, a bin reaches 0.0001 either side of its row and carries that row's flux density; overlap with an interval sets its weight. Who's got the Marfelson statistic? 59.1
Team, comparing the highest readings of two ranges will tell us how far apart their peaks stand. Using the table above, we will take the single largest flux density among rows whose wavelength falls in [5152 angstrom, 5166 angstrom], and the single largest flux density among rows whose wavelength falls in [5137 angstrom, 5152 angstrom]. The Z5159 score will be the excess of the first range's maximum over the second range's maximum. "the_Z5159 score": 3.0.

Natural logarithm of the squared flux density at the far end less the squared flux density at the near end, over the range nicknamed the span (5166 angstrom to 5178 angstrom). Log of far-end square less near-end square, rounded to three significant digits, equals 4.23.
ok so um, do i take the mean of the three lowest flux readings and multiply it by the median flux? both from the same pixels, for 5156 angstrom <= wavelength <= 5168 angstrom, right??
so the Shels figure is 992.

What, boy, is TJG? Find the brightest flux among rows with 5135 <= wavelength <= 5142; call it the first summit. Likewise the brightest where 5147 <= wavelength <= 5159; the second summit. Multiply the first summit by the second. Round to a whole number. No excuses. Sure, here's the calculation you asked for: 1017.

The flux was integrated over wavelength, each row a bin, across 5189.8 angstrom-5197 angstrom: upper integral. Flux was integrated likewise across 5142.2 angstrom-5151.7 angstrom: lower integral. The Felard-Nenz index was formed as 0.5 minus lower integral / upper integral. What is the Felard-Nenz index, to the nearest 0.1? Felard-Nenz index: -0.8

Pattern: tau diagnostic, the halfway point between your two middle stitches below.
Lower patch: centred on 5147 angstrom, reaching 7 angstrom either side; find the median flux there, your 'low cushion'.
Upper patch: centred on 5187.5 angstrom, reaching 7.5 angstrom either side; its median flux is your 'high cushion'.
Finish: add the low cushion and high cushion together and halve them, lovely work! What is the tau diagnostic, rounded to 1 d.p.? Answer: 30.3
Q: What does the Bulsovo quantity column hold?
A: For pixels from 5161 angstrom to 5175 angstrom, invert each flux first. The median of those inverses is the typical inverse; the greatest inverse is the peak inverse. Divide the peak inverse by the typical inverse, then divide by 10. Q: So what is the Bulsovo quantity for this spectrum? 0.132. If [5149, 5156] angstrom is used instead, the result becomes 0.101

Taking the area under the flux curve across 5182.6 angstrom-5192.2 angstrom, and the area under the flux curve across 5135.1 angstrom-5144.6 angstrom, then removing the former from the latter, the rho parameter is 31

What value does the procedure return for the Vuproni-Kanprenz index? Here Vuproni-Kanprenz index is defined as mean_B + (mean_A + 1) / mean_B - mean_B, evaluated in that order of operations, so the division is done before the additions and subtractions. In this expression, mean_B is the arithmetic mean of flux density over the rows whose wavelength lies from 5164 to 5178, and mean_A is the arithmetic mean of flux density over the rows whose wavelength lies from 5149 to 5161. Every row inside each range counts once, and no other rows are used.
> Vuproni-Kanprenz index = 1.170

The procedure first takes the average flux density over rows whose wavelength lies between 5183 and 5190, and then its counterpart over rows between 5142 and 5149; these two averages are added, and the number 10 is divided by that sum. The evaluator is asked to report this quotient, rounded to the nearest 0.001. 0.176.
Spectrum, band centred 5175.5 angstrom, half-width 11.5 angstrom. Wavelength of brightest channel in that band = 5181.41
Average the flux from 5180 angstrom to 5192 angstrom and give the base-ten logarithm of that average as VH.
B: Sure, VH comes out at 1.46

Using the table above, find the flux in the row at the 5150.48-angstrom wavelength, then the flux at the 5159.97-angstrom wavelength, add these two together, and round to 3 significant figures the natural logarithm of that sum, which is 4.21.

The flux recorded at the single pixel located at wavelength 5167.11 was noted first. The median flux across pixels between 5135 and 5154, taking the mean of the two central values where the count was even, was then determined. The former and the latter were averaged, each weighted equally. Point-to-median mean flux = 30.7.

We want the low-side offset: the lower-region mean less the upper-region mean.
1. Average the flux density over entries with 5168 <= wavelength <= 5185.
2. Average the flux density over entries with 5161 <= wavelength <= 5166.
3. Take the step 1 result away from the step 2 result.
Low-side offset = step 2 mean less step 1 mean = 3.9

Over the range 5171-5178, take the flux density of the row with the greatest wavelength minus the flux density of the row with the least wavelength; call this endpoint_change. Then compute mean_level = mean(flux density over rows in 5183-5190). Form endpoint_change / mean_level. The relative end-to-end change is 0.15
